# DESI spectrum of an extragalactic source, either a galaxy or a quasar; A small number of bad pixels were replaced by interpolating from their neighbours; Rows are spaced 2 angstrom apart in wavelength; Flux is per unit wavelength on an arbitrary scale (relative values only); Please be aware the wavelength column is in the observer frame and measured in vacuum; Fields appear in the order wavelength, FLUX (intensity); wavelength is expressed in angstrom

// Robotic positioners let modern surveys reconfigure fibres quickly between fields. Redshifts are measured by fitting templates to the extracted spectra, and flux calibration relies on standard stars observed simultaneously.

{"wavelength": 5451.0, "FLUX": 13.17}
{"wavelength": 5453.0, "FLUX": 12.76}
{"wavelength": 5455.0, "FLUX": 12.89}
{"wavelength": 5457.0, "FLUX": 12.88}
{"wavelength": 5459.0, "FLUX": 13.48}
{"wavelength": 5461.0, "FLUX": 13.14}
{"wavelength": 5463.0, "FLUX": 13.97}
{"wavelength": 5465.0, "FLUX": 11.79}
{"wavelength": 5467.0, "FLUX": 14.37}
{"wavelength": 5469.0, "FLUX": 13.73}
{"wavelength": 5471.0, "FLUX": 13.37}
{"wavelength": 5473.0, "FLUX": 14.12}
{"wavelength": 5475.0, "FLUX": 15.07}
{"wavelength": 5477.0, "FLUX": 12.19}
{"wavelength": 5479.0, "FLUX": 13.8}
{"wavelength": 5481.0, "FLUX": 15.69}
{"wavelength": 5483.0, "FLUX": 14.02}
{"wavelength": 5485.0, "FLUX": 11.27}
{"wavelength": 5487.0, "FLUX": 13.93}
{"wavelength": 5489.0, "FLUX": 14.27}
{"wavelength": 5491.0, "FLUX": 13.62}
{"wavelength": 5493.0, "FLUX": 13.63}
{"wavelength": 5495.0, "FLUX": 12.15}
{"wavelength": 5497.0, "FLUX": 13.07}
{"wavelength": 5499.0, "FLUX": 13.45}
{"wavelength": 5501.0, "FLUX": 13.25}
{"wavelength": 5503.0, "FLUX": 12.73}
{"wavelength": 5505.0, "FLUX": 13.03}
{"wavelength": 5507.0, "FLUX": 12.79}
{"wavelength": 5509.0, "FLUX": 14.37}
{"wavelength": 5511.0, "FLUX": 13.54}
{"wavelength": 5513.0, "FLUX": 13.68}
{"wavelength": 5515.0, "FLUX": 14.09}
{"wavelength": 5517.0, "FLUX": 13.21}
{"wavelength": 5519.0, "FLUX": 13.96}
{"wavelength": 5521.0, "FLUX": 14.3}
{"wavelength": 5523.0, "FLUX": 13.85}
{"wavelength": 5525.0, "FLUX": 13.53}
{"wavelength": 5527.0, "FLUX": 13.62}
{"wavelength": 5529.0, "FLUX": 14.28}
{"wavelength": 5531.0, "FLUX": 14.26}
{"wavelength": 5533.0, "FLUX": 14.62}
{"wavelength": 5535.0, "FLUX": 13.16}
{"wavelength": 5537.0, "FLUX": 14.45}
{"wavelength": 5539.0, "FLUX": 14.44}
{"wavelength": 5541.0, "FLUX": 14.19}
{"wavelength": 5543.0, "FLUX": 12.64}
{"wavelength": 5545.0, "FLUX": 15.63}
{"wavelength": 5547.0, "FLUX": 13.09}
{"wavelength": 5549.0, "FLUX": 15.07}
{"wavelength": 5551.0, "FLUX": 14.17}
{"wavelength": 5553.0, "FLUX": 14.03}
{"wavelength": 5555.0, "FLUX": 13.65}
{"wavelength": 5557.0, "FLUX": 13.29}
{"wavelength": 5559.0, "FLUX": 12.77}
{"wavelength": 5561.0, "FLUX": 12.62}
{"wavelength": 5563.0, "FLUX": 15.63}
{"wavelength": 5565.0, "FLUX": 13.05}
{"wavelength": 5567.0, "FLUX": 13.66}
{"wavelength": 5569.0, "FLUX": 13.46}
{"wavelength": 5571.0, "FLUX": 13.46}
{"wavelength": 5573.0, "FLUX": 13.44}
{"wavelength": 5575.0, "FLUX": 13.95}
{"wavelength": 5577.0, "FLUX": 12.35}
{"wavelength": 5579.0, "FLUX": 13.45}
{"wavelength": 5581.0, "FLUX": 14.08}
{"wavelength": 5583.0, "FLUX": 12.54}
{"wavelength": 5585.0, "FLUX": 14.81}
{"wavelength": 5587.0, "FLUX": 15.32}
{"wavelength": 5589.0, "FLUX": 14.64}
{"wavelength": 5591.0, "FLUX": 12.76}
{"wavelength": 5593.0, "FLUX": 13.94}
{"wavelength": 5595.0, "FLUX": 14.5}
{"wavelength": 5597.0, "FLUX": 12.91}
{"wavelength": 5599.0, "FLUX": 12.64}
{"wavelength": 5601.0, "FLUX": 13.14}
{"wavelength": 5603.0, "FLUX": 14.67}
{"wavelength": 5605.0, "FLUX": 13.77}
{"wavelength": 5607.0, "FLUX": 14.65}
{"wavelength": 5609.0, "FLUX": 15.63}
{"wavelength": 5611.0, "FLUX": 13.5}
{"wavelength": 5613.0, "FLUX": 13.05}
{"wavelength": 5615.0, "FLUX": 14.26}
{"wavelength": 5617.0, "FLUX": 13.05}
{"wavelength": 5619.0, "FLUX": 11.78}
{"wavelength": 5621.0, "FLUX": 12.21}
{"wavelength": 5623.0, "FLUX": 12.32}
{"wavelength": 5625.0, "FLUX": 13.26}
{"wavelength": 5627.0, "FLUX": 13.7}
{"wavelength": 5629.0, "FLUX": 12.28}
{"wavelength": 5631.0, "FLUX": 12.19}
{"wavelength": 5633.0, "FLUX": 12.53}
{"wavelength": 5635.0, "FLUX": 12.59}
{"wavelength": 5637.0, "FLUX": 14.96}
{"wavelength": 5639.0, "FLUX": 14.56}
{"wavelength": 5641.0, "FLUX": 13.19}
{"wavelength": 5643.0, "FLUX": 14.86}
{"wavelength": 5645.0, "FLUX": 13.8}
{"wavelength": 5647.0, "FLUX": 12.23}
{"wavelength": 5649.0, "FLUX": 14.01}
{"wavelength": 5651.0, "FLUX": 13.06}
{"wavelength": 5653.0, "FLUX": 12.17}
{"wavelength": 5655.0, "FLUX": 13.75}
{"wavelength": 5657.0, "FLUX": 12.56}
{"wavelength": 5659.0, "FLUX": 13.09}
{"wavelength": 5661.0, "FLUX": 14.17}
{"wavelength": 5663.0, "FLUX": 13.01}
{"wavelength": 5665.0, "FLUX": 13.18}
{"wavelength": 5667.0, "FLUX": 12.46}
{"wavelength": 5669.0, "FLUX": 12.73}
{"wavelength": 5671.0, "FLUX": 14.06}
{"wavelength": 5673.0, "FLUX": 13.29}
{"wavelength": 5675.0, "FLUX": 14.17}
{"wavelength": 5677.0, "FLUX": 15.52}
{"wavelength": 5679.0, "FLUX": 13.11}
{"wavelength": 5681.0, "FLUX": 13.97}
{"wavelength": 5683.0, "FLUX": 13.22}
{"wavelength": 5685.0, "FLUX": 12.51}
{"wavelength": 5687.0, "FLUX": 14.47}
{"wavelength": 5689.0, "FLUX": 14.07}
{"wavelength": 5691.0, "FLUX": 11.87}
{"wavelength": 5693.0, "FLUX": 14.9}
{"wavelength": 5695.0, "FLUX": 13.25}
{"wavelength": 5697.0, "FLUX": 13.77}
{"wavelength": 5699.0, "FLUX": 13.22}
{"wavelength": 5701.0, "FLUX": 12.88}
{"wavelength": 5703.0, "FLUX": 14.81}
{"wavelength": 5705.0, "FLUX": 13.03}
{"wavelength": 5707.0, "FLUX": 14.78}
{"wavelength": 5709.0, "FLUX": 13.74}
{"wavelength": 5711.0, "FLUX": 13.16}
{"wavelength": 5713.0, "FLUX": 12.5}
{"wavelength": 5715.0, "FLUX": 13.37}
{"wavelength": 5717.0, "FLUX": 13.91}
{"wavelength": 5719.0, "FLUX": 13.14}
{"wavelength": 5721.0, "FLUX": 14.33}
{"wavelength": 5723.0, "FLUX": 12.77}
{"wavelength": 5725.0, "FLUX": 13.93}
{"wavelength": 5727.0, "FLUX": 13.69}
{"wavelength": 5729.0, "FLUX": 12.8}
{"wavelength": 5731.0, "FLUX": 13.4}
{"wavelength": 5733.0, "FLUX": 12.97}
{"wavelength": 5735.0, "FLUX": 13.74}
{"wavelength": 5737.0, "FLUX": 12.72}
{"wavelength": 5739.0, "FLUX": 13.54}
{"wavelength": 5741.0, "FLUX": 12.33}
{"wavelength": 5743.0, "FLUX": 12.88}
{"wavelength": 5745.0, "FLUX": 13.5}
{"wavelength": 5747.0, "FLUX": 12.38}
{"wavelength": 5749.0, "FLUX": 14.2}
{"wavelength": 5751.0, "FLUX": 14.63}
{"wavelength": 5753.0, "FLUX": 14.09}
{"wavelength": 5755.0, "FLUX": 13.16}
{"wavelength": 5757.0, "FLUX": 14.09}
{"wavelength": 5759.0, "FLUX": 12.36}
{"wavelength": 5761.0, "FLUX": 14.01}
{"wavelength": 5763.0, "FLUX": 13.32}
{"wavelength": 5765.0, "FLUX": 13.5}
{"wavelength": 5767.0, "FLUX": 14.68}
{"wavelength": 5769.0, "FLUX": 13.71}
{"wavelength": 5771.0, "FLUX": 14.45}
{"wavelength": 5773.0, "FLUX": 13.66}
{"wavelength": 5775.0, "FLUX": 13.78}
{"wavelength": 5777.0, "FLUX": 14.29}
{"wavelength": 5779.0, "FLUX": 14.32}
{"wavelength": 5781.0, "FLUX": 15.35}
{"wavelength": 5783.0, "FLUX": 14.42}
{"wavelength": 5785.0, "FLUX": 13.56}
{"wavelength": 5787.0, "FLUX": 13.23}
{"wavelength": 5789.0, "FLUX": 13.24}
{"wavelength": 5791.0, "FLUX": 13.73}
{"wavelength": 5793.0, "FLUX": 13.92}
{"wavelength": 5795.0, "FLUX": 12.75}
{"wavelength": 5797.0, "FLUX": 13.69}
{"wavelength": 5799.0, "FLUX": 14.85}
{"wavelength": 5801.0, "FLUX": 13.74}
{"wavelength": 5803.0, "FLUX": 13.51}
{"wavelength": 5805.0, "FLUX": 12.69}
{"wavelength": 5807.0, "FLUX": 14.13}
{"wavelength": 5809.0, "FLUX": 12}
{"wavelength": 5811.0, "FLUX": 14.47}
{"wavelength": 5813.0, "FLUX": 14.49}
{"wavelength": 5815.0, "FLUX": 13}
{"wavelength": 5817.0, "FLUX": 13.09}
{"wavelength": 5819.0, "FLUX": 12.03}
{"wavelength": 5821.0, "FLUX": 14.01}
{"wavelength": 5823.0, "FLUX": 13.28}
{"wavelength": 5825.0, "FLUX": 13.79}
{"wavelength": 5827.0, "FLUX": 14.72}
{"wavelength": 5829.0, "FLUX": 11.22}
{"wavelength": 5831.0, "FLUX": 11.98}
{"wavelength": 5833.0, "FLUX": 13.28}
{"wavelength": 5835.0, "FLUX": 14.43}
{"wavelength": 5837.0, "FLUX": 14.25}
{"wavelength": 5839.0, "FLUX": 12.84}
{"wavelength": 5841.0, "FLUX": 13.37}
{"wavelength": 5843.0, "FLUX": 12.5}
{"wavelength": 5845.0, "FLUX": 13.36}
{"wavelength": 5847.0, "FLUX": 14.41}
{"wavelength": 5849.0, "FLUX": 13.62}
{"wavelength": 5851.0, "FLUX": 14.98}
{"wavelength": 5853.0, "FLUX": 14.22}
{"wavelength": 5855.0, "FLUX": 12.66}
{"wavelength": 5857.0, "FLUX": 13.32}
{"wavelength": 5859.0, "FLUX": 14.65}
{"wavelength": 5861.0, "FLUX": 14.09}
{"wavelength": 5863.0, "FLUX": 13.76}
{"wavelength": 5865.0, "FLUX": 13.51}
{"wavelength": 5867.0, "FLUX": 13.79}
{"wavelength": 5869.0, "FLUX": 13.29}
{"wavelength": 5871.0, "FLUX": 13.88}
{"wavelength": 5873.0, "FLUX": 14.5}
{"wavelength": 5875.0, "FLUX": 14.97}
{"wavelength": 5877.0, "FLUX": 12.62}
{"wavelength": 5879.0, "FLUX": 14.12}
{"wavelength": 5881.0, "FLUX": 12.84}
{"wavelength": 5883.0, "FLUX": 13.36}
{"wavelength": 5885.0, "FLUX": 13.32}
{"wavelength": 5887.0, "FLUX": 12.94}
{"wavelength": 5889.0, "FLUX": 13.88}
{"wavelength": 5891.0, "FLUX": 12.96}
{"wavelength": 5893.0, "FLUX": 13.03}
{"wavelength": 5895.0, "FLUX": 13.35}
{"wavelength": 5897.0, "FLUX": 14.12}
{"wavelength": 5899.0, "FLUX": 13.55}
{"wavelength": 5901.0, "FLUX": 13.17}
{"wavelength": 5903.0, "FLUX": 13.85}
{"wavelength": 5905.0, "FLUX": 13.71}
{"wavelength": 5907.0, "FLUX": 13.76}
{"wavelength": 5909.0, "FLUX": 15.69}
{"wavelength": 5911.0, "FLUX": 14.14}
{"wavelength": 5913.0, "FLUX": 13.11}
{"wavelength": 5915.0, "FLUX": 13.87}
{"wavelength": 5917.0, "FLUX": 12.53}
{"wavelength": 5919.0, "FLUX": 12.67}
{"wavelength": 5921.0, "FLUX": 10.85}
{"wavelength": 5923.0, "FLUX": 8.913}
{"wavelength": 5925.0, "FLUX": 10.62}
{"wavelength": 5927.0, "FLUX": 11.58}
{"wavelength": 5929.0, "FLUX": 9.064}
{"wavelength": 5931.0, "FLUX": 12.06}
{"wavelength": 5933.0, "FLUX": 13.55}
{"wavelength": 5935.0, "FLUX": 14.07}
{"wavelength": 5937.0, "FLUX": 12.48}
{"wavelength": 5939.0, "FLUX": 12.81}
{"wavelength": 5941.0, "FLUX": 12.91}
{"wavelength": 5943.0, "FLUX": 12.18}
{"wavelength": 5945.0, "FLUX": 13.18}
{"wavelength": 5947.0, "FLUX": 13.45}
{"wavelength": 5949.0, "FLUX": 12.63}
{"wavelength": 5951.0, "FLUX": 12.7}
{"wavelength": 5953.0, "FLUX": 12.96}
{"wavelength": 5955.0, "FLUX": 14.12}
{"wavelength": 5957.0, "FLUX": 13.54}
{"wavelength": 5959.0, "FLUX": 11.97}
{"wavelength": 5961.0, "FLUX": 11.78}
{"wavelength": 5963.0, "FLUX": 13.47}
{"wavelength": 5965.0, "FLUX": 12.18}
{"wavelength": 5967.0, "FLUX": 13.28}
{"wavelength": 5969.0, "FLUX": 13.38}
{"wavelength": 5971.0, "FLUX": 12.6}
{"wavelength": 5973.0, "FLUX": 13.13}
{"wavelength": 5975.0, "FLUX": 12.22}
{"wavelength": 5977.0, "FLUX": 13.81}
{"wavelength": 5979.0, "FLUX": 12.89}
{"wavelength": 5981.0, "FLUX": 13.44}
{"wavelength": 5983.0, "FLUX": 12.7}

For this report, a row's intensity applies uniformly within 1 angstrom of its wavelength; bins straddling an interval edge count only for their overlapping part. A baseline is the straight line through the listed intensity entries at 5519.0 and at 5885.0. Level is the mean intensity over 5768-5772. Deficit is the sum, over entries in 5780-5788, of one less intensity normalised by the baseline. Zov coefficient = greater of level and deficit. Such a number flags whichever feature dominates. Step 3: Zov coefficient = 14.1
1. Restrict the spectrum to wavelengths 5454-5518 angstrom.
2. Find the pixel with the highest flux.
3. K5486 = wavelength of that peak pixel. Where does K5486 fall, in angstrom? 5481.0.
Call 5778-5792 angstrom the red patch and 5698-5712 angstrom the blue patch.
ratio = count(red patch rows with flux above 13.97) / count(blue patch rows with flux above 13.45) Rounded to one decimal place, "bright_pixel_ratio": 1.0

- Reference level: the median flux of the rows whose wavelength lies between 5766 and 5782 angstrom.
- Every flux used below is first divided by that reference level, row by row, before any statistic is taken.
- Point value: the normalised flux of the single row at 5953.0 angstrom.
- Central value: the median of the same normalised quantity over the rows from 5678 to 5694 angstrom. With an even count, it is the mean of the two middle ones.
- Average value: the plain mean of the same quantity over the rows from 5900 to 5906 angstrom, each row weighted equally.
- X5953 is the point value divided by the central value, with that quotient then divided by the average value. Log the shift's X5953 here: 1.00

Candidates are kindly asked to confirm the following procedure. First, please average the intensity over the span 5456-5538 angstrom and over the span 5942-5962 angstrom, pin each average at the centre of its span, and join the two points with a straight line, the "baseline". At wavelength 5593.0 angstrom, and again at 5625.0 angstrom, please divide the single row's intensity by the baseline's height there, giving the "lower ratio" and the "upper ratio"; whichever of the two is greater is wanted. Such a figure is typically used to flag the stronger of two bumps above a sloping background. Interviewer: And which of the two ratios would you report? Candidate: 1.04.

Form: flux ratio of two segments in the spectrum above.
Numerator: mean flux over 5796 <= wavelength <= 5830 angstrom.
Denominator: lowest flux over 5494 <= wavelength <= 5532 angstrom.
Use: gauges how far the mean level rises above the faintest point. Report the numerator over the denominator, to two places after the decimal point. 1.11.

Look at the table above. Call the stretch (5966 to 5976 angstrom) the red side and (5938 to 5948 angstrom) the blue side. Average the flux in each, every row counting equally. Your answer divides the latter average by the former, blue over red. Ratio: 0.999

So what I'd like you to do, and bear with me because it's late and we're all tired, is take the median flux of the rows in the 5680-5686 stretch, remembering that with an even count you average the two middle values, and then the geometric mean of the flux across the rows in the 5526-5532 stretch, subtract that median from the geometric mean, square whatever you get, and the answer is 0.69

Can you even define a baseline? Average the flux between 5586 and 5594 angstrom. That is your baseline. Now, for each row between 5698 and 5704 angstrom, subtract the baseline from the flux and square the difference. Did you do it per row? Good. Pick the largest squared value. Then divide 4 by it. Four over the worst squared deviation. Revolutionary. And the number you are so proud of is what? 2.4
